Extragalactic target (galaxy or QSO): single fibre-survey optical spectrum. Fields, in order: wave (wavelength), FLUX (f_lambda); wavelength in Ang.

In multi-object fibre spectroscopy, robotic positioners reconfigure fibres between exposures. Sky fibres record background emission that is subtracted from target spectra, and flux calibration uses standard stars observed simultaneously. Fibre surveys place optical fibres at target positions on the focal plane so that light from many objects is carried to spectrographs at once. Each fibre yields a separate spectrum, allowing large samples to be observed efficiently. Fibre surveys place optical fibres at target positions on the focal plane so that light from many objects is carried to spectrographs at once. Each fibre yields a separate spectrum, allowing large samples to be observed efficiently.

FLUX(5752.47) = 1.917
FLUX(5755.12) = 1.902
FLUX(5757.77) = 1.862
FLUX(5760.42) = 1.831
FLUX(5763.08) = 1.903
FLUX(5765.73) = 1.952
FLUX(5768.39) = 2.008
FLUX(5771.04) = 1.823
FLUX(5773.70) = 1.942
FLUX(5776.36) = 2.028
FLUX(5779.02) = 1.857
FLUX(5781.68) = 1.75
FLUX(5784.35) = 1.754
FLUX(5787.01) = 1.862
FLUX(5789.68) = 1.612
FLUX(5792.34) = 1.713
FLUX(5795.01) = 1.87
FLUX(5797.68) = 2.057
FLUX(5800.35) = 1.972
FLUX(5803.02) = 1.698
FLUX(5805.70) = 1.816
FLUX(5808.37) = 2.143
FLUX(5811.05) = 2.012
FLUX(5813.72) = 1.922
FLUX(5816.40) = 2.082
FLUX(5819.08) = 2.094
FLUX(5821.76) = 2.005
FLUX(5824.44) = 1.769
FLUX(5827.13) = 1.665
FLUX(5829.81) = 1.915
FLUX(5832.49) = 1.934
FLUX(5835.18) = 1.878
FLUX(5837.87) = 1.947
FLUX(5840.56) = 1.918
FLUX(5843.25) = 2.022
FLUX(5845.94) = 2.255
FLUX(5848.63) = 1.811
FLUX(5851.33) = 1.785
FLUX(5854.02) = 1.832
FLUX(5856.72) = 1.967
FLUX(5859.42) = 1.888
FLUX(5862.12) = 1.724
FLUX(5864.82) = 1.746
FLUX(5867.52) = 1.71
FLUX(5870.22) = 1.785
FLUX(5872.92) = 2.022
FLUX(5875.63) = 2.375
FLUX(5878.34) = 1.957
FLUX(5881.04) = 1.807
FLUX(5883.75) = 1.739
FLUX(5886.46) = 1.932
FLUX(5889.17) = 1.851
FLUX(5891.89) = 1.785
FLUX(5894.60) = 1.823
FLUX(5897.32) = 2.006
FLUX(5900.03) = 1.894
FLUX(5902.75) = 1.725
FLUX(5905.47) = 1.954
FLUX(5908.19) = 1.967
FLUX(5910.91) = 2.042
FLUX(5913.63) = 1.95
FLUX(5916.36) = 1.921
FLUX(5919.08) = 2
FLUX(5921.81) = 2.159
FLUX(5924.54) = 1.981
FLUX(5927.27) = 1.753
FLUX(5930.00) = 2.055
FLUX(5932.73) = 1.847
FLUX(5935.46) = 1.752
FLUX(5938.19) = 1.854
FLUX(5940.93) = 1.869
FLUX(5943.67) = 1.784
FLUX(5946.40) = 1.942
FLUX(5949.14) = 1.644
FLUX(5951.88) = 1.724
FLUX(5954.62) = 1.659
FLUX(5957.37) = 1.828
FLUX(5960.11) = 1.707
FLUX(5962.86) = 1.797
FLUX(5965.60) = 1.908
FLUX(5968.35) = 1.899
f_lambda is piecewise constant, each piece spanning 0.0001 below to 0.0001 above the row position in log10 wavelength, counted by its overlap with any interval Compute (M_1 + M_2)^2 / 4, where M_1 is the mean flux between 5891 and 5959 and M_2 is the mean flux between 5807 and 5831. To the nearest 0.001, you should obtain 3.673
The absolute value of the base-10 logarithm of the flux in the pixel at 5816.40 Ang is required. 0.318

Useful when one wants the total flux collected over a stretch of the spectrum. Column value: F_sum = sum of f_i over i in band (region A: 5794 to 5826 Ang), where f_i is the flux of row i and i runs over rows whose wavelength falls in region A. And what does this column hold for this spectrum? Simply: 23.4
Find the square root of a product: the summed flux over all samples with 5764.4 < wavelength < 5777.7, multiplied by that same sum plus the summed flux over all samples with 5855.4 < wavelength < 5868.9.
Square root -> 13.5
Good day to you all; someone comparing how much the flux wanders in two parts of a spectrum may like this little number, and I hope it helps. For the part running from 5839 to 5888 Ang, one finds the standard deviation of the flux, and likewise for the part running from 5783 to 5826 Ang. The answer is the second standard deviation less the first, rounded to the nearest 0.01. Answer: -0.02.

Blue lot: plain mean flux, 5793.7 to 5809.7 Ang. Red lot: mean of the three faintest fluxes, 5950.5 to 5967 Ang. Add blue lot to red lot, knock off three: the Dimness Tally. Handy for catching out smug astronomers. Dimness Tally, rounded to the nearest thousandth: 0.623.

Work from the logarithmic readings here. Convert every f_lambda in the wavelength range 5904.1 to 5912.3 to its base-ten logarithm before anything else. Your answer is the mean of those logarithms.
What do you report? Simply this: 0.30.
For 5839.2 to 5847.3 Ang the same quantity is 0.31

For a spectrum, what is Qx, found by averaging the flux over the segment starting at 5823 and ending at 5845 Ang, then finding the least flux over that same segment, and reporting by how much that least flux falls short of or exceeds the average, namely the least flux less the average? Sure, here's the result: -0.22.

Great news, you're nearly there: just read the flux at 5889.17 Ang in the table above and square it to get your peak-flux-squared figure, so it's 3.43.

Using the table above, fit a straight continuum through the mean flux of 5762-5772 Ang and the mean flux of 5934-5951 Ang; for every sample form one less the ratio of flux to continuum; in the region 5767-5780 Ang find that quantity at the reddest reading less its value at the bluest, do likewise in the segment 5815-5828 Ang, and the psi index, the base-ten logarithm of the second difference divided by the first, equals 0.5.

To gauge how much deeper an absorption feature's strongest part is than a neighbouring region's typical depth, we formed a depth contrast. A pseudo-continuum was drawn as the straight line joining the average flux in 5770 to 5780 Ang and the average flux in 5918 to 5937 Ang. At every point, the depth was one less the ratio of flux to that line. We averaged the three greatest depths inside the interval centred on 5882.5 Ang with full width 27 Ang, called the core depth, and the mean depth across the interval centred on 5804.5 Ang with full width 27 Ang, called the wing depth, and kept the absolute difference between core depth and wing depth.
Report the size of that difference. 0.088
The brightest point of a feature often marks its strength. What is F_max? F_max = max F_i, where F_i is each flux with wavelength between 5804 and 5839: 2.143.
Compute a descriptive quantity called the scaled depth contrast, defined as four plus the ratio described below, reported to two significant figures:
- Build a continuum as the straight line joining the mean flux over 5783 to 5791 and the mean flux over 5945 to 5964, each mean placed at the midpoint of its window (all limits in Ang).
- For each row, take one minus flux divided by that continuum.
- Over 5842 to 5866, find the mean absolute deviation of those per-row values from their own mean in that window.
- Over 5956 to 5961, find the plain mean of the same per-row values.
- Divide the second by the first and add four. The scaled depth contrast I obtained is 3.9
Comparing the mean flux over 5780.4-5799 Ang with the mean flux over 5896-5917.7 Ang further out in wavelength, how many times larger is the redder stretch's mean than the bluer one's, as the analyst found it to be 1.072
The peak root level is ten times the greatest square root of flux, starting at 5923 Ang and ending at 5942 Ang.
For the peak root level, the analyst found 14.3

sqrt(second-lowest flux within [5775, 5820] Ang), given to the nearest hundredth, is 1.30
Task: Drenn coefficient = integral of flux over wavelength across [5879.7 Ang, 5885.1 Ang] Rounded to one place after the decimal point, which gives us 9.6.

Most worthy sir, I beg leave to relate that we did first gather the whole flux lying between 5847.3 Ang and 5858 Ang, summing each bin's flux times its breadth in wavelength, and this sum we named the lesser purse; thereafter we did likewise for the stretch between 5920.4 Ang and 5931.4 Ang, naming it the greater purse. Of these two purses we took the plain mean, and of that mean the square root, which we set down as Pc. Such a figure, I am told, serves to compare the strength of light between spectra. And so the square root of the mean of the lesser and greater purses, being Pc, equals 4.56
